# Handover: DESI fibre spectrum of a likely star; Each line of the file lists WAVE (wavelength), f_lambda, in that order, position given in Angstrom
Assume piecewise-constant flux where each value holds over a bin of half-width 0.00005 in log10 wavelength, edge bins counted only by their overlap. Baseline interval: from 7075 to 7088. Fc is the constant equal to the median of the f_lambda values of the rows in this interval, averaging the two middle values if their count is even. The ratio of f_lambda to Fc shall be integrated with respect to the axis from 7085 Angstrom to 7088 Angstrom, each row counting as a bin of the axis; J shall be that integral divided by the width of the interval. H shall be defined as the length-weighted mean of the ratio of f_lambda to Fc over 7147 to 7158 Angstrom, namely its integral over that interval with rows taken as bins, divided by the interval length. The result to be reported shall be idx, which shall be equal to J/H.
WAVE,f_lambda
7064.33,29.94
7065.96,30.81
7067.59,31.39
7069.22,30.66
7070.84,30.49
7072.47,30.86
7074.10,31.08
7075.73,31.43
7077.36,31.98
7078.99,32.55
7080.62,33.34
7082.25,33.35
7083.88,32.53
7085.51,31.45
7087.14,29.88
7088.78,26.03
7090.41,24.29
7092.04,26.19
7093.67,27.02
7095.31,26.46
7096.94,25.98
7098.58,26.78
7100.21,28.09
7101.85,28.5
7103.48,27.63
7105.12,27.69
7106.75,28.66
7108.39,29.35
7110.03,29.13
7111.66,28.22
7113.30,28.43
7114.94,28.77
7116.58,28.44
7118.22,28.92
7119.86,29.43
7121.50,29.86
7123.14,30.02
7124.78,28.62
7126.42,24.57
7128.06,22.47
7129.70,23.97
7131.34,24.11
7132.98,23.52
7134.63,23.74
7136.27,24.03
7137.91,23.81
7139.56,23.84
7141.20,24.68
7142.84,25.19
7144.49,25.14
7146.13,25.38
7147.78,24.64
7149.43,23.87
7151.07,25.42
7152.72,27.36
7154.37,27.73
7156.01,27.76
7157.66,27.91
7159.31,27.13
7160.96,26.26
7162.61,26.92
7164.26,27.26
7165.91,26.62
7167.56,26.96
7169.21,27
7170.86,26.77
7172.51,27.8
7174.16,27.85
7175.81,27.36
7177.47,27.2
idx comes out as 1.16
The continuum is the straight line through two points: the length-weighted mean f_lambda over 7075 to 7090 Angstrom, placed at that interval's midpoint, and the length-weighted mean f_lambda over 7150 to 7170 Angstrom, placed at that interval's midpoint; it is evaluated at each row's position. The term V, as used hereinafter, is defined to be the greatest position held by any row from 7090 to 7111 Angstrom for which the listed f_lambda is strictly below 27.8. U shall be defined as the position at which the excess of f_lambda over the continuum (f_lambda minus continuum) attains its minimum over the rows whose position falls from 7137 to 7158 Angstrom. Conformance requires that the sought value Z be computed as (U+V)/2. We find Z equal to 7121.5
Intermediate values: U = 7137.91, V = 7105.12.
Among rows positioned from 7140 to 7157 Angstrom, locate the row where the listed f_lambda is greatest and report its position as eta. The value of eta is 7156.01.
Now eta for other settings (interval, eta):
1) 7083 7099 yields 7083.88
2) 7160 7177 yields 7174.16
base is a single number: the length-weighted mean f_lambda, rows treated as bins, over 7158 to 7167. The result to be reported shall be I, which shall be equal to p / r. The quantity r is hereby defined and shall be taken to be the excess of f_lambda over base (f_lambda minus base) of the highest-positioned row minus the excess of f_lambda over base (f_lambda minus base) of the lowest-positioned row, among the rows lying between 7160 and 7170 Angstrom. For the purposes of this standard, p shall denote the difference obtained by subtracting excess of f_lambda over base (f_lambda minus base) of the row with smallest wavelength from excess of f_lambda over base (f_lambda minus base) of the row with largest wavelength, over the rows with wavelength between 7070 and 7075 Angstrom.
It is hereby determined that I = 1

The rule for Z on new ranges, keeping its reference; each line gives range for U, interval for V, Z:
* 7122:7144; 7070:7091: 7109.2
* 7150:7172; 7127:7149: 7149.4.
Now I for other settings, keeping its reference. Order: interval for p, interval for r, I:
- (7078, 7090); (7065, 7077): -11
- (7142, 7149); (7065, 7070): 4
